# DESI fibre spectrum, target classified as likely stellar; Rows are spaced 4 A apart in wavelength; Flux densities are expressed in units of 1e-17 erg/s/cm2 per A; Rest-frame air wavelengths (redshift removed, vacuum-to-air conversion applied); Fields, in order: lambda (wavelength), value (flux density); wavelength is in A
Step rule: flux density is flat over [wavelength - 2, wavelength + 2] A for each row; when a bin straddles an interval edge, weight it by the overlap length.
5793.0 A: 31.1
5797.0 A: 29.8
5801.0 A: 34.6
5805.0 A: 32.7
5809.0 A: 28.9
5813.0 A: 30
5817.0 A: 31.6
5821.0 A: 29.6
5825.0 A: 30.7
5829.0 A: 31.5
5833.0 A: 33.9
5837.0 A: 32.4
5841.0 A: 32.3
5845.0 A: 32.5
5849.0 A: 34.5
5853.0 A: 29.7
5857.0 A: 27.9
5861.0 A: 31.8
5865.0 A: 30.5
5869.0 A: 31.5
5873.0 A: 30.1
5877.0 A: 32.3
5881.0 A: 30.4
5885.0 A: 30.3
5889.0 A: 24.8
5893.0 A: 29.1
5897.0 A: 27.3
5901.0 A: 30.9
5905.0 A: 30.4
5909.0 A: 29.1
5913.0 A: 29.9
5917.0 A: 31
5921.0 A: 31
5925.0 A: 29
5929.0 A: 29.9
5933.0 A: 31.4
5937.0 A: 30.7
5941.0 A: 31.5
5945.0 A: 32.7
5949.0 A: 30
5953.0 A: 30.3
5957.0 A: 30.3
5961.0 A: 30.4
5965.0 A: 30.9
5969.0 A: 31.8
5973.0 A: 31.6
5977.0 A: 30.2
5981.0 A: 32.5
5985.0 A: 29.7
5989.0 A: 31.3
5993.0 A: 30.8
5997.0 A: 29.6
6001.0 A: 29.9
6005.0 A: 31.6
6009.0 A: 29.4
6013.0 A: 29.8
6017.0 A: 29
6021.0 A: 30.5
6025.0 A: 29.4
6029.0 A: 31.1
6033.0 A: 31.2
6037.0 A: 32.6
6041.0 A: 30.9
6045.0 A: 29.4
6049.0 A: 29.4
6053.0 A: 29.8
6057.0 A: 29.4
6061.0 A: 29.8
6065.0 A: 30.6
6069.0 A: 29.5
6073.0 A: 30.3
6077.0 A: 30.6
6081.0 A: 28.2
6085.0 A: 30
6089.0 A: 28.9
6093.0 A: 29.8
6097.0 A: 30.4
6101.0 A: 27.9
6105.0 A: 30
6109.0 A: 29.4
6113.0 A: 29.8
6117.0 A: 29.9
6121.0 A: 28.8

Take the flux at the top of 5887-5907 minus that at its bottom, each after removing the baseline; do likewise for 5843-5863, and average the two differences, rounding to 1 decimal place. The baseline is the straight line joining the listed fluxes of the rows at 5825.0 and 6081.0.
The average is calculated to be 2.6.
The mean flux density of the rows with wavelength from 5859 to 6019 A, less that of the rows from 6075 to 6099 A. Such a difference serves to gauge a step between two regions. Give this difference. 0.7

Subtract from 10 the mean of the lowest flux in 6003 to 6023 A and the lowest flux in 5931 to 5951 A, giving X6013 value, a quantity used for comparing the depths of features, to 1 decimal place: -19.5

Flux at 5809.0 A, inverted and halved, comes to 0.0173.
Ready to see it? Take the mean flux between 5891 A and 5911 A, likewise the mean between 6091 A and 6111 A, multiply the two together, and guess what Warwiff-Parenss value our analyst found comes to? 866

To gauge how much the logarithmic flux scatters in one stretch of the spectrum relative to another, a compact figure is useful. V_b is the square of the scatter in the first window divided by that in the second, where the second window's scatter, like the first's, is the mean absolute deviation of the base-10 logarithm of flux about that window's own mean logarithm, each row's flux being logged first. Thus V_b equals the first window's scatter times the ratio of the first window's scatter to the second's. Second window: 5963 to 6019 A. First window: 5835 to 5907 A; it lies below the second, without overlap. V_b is 0.041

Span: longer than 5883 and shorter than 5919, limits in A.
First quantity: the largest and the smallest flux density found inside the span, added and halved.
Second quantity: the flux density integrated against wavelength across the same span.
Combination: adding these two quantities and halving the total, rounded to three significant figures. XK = 540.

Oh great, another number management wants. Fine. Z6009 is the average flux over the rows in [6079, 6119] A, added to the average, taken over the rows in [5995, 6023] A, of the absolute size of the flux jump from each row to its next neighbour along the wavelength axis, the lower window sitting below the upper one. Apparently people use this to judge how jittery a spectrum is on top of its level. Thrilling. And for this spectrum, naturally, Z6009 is 30.6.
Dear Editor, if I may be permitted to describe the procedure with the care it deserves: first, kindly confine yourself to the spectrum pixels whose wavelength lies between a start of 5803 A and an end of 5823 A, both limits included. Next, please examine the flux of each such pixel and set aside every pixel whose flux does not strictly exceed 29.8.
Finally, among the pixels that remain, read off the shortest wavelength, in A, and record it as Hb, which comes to 5805.0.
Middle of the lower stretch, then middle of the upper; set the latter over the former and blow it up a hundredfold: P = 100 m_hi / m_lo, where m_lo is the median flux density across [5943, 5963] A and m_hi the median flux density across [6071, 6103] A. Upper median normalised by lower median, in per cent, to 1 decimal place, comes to 98.7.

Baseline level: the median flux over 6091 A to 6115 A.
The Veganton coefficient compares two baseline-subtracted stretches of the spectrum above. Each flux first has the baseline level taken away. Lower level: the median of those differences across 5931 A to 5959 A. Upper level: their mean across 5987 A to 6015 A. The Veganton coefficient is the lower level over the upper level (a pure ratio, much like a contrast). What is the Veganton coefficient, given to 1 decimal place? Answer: 1.7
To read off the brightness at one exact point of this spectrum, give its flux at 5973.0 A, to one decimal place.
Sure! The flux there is 31.6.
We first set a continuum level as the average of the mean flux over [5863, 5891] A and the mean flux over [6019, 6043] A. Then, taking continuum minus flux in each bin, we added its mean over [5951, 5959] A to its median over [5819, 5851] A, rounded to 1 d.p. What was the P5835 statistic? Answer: -1.7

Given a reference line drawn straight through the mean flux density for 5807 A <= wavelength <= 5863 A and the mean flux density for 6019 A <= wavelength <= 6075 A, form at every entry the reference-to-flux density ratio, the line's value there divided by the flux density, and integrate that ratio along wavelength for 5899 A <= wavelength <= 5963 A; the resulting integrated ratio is 65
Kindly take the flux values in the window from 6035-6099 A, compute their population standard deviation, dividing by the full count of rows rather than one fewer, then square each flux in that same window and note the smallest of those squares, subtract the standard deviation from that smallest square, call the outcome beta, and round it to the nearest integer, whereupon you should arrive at 794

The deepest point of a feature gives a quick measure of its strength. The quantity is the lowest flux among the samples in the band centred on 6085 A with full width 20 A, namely 28.2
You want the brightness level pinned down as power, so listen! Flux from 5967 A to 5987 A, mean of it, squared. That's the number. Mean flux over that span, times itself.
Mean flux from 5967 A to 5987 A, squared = 971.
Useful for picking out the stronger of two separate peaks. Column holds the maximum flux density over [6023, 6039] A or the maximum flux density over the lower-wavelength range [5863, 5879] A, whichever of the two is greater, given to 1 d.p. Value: 32.6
